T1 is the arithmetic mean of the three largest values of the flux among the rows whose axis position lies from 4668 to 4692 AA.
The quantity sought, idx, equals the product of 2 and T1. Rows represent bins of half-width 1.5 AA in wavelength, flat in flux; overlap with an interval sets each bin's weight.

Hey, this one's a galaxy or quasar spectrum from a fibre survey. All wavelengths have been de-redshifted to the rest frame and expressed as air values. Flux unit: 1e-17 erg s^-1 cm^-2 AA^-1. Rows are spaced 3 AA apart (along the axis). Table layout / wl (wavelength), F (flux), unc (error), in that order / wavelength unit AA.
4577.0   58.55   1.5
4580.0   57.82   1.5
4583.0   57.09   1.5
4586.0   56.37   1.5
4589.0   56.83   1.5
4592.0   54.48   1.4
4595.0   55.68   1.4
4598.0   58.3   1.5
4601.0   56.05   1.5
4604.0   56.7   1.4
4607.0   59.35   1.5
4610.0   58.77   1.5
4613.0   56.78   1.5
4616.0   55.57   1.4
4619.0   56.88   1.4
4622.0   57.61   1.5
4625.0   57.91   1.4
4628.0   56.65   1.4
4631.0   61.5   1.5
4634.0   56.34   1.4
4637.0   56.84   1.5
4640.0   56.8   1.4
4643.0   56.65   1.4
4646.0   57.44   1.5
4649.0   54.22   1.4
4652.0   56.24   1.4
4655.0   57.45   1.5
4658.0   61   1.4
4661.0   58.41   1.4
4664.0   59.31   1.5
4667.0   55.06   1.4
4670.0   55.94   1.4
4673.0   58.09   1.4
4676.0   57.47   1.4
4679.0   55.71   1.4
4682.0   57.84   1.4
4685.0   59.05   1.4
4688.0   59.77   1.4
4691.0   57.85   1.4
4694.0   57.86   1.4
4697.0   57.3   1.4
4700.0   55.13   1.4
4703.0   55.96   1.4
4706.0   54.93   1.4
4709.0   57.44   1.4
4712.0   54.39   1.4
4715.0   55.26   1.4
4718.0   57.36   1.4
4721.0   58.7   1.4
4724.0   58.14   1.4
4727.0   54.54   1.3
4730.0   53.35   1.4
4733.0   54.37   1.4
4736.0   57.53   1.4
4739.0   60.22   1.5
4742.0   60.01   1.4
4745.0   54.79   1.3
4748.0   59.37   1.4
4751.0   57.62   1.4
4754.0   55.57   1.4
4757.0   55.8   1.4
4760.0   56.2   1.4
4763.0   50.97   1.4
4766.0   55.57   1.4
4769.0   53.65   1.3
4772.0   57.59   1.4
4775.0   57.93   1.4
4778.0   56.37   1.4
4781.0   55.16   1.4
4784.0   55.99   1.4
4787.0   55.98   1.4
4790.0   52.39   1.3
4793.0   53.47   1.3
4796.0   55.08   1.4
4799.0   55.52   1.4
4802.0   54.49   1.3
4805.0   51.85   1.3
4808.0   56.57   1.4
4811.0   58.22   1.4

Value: 118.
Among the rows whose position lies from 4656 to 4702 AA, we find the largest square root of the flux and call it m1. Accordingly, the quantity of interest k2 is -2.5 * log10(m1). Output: -2.23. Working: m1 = 7.81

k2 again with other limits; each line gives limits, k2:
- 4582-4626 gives -2.22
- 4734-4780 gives -2.22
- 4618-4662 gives -2.24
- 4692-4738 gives -2.21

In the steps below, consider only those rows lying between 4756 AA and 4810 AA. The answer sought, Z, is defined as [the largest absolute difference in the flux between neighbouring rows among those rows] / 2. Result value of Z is 2.6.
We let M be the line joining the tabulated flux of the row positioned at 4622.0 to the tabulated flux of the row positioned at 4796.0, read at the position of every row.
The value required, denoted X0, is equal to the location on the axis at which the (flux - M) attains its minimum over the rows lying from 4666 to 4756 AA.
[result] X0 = 4730.0 AA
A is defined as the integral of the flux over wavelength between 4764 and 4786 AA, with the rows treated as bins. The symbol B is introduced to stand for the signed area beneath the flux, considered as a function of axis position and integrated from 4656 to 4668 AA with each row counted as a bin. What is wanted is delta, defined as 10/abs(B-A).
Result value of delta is 0.019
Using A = 1230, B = 703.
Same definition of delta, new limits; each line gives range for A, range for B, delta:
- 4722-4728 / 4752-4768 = 0.019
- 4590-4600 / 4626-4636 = 0.526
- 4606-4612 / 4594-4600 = 0.913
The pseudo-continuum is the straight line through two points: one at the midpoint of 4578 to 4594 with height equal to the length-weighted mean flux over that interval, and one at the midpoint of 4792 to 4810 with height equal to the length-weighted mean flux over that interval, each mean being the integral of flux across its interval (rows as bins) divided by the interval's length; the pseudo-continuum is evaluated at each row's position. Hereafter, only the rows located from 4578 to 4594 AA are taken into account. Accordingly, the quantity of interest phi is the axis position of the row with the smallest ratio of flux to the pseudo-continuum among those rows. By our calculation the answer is 4592.0 AA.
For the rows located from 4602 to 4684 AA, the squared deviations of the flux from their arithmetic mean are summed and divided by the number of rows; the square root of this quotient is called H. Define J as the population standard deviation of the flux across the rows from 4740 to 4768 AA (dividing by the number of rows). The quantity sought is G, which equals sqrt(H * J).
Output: 2.01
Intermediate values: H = 1.61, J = 2.5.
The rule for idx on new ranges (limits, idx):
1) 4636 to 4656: 114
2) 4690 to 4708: 115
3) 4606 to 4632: 120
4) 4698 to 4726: 116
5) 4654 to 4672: 119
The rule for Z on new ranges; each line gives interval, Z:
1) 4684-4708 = 1.1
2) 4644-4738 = 2.1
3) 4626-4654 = 2.6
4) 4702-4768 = 2.6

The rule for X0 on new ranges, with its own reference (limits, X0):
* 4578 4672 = 4592.0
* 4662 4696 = 4667.0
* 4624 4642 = 4634.0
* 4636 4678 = 4649.0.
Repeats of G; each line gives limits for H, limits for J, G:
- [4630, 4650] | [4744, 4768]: 2.14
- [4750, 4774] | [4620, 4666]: 1.91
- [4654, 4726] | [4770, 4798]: 1.68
